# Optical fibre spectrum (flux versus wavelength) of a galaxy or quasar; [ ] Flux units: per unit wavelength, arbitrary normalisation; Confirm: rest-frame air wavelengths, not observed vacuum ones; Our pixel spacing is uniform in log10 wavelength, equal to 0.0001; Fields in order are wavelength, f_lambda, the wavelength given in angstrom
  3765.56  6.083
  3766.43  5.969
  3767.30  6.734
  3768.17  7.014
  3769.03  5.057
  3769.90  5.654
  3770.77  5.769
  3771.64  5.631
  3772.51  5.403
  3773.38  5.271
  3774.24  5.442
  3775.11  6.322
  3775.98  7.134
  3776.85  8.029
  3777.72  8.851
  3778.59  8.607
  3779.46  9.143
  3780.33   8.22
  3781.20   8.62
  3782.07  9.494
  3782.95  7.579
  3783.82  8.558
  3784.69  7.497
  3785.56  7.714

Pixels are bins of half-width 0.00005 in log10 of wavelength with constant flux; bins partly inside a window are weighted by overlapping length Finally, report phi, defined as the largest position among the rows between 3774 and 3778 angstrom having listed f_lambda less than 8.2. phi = 3776.85 angstrom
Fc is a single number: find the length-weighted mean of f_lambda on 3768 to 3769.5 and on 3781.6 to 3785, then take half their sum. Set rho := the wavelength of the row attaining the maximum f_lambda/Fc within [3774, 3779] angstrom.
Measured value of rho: 3777.72 angstrom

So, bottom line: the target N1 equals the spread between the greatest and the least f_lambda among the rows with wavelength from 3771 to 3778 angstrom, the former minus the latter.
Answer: 3.58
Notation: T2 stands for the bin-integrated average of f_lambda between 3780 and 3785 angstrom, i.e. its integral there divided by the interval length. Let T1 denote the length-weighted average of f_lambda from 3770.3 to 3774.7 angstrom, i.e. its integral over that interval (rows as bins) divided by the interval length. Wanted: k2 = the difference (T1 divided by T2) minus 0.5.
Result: 0.2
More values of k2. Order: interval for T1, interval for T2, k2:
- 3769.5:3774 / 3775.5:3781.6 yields 0.2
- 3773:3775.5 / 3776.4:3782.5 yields 0.2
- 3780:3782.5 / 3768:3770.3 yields 1.0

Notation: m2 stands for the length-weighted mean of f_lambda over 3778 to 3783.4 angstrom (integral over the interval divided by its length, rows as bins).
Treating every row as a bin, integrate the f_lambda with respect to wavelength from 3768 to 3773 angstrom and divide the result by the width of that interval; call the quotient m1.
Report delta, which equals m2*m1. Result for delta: 48.9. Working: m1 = 5.7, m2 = 8.6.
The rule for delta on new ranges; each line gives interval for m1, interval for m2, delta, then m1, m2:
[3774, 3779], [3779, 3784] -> 64.2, 7.5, 8.6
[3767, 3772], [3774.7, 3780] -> 47.8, 6.0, 8.0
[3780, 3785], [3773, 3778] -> 56.8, 8.3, 6.8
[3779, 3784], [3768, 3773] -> 48.8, 8.6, 5.7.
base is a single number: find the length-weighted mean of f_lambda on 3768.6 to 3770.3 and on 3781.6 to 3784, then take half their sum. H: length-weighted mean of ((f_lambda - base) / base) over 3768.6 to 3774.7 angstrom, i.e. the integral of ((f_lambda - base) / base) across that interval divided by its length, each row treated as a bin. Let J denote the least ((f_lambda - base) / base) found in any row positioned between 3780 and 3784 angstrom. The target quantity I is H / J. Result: -2.3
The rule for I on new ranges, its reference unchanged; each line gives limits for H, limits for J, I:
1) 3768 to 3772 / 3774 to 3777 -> 0.8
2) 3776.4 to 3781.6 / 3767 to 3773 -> -0.9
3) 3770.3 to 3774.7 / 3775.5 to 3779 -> -7.3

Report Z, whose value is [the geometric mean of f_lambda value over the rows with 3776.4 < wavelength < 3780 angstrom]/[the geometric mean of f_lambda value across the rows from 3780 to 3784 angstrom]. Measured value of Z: 1.02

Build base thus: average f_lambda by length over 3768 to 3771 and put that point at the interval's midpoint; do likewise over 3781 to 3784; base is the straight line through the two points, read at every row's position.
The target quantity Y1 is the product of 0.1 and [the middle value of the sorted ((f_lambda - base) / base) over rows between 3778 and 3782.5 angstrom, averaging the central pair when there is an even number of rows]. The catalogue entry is 0.012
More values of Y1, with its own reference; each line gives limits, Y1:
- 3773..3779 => 0.000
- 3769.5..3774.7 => -0.013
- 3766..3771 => 0.006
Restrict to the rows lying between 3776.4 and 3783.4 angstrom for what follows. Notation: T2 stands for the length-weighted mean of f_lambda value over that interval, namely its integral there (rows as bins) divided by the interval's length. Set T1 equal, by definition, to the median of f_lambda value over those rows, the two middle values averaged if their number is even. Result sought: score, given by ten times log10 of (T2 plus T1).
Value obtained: 12.3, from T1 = 8.6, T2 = 8.6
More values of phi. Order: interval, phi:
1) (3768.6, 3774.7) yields 3774.24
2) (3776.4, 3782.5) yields 3776.85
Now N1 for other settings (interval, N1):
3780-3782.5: 1.27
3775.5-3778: 1.72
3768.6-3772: 0.71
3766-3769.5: 1.96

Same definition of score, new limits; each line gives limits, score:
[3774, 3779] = 11.8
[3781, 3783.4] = 12.3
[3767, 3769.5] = 11.1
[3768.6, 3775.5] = 10.5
